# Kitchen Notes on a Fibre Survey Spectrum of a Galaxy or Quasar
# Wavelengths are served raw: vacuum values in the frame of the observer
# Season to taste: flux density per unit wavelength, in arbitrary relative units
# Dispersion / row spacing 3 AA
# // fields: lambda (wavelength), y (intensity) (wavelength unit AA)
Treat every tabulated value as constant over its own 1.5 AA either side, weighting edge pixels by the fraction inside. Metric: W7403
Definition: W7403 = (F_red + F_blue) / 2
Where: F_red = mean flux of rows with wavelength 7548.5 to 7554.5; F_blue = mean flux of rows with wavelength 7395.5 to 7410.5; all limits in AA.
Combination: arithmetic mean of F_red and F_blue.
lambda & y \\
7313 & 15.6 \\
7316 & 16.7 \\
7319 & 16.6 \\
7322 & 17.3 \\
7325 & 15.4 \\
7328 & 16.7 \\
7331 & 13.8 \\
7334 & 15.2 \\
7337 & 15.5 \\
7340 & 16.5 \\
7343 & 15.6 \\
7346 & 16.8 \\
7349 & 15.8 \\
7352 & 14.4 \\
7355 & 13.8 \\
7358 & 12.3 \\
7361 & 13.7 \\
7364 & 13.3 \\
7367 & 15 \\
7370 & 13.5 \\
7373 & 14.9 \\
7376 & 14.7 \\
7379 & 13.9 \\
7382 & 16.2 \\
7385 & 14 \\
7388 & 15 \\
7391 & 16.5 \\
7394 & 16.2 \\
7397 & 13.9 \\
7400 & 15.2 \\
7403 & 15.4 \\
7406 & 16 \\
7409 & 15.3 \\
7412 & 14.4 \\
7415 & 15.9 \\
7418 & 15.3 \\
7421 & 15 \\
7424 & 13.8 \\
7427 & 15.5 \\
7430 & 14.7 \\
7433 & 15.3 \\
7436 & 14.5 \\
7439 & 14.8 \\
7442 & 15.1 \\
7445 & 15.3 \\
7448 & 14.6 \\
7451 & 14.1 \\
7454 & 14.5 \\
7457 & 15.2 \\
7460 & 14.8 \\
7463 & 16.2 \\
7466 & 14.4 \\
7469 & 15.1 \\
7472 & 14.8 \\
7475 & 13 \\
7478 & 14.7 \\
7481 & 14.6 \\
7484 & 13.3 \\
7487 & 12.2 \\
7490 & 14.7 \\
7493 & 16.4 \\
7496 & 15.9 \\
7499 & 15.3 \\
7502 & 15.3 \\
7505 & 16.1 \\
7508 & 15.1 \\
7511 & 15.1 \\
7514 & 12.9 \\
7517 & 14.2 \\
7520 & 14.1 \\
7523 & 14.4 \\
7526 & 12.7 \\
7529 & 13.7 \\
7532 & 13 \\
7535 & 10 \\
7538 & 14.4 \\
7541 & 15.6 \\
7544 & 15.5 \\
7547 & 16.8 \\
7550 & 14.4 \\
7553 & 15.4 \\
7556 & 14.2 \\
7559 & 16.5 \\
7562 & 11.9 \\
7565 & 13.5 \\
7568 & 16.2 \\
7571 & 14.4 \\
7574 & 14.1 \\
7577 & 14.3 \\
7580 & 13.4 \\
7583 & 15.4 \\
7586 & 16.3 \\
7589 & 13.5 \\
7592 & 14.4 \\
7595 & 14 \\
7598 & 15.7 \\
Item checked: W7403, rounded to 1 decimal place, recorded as 15.0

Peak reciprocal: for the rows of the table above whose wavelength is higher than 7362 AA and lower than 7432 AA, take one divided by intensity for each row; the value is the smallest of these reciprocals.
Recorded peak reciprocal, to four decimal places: 0.0606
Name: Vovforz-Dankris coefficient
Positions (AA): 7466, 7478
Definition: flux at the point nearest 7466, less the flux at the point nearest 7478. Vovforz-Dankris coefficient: -0.3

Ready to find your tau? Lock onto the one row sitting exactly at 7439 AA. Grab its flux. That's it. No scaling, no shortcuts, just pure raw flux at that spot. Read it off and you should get 14.8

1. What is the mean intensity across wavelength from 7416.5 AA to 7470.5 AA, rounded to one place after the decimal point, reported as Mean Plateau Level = 14.9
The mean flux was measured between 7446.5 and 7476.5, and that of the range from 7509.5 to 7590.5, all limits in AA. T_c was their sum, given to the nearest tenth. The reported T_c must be 29.0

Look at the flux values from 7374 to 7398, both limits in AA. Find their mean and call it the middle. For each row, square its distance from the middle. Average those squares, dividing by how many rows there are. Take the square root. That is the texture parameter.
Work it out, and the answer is 1.0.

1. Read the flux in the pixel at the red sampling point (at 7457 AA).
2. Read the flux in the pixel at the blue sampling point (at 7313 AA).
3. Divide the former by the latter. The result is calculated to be 0.97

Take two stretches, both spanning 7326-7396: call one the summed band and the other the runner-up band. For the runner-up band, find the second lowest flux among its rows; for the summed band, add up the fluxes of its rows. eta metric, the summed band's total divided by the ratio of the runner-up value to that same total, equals 8861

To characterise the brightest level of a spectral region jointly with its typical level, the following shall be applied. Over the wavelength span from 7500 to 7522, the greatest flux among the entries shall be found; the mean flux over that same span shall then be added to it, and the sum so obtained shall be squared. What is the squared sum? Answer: 948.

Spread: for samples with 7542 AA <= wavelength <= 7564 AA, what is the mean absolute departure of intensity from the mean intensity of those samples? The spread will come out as 1.2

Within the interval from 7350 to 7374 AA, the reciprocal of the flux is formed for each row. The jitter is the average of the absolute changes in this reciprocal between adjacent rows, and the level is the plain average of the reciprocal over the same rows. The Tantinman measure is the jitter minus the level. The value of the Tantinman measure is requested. -0.0659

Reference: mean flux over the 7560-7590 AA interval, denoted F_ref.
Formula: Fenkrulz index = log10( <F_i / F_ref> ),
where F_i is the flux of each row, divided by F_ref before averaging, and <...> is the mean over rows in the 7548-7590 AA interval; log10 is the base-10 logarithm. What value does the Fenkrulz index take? 0.007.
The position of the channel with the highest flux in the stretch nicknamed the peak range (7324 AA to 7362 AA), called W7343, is 7346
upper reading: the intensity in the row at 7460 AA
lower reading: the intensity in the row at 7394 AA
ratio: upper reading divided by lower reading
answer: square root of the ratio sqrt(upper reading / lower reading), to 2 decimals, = 0.96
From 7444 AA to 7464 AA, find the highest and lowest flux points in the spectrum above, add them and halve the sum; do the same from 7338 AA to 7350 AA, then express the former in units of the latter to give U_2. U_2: 0.94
